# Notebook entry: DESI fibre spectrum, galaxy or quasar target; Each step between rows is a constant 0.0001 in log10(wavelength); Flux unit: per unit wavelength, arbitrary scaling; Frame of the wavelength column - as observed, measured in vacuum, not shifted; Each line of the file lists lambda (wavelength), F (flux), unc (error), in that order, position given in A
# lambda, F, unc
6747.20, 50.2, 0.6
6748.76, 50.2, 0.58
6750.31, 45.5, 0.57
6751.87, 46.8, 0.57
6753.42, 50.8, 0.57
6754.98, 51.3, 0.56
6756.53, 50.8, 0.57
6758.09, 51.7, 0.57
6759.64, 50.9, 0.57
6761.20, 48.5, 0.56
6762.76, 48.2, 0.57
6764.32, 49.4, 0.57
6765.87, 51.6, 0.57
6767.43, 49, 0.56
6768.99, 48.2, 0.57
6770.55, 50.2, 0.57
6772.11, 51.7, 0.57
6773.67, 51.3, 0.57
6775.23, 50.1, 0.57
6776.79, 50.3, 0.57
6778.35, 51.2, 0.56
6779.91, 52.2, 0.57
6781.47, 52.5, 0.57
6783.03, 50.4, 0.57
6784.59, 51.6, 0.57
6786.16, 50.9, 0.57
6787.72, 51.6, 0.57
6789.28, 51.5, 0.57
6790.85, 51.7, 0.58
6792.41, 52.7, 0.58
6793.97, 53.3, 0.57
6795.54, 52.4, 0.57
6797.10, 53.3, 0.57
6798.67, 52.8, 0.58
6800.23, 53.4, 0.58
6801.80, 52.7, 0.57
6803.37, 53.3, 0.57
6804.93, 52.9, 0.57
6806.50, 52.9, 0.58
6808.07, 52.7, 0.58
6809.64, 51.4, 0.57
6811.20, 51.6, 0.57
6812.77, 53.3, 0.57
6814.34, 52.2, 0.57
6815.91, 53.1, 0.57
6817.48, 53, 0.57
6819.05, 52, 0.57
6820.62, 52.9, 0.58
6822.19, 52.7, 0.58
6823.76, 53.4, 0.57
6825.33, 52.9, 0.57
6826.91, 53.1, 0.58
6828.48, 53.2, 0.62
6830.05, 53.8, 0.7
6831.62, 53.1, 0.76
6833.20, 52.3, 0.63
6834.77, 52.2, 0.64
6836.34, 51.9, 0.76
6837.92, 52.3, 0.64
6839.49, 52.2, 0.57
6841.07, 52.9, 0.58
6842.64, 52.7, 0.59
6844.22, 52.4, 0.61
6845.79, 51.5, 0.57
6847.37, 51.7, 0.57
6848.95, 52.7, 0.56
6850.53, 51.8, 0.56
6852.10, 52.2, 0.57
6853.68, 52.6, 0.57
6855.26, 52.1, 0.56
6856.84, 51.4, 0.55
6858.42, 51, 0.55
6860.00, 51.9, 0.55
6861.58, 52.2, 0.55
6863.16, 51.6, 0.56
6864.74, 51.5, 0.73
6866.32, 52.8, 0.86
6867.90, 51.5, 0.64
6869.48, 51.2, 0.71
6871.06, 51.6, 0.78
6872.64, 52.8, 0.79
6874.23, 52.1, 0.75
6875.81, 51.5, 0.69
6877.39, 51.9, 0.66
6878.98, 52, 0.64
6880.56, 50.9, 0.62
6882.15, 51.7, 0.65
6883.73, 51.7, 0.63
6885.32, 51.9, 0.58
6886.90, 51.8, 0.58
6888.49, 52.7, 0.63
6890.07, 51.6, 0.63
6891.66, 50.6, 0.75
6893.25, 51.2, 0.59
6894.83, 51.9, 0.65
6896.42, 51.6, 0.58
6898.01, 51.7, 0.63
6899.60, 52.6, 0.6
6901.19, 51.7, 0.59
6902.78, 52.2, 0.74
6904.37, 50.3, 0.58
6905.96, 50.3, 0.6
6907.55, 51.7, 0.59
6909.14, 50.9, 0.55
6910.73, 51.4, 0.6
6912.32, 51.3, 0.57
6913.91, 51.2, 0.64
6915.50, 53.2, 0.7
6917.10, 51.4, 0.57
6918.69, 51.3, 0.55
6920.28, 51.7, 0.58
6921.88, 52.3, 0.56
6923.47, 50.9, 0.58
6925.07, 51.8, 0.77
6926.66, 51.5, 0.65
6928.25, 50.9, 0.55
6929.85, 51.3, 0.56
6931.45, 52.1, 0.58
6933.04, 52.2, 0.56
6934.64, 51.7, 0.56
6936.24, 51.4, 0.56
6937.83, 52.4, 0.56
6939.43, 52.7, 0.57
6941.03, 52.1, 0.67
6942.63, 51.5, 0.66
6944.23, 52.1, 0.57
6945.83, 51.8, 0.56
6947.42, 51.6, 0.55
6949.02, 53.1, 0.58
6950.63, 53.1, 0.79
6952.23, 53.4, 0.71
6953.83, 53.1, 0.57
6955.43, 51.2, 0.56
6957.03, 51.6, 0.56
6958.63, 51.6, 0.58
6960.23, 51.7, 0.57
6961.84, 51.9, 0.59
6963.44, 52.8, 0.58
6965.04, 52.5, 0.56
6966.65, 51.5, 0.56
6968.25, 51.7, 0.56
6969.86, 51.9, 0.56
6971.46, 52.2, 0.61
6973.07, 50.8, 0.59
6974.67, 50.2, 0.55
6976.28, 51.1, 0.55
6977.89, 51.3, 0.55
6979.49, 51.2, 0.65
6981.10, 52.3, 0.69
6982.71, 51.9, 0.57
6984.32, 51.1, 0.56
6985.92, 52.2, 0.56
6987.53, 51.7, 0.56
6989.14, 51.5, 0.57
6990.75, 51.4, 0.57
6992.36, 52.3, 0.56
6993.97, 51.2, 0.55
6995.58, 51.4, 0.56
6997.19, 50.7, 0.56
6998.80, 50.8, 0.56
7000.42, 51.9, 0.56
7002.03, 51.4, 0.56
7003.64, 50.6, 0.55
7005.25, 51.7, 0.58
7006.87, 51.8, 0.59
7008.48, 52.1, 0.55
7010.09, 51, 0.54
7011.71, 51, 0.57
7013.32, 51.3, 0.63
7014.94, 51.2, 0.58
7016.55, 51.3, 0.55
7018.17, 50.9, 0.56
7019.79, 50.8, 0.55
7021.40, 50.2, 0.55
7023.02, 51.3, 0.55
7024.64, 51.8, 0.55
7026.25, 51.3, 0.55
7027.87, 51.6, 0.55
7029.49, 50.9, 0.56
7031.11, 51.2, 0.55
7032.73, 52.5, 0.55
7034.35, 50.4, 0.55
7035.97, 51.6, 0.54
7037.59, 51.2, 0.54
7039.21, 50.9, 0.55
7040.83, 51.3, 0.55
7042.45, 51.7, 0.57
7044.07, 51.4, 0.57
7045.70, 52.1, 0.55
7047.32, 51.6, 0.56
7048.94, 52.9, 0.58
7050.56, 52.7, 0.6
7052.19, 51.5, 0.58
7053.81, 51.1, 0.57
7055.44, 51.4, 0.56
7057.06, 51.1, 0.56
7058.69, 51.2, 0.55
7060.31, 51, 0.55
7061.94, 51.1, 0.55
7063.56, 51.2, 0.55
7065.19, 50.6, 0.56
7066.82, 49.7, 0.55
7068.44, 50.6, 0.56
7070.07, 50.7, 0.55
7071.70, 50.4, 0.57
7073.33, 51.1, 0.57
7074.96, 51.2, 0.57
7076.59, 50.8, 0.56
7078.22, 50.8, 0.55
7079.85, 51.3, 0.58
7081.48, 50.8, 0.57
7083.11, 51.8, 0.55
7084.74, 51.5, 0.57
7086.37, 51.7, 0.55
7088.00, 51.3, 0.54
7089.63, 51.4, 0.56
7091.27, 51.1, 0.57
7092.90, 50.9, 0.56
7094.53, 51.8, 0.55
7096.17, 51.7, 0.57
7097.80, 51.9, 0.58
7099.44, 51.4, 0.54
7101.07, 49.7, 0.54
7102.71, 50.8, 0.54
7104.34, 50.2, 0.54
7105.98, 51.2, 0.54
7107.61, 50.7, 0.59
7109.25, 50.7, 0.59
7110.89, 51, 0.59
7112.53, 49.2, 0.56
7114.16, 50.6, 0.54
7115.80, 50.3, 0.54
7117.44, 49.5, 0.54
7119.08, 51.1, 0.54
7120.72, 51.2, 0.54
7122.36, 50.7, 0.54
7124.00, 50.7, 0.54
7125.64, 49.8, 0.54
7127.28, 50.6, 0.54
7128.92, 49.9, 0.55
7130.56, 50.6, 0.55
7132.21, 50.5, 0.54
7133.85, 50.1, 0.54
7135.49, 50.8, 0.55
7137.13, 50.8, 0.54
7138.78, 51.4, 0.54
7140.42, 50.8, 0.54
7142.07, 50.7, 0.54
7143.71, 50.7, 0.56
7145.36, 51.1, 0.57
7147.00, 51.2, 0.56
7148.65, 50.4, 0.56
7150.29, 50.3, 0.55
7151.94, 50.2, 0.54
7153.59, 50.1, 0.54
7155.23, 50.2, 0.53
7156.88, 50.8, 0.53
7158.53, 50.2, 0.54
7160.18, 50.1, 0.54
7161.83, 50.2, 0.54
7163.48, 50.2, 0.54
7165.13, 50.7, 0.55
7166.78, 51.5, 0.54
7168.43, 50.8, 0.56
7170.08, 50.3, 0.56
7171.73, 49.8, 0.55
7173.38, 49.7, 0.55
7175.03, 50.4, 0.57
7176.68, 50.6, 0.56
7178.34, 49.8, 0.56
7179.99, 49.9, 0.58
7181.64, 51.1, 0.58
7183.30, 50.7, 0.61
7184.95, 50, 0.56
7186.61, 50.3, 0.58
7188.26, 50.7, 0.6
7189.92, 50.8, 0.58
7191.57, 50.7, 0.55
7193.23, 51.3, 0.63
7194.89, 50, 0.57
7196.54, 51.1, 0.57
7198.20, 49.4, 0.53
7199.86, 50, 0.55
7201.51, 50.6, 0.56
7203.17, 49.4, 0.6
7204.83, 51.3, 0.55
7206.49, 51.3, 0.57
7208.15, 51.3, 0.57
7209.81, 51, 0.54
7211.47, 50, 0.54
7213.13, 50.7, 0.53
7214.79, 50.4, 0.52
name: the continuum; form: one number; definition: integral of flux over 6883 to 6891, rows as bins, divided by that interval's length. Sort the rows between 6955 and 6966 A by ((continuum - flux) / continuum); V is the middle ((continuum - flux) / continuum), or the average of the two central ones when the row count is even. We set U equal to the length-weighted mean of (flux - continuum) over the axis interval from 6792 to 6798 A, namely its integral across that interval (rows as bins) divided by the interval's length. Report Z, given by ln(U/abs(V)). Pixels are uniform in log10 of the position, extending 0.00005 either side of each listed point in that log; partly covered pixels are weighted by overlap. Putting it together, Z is 5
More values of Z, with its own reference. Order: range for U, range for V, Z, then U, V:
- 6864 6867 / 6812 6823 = 2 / 0.22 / -0.02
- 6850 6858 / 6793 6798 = 1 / 0.06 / -0.03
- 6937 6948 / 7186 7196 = 2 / 0.12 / 0.02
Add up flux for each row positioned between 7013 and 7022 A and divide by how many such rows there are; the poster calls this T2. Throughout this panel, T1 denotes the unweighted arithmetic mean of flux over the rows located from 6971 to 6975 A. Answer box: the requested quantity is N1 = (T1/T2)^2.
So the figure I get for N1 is 1.00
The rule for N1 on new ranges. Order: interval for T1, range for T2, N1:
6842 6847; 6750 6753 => 1.28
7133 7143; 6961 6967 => 0.95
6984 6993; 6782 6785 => 1.03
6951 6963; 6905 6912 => 1.04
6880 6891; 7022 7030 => 1.01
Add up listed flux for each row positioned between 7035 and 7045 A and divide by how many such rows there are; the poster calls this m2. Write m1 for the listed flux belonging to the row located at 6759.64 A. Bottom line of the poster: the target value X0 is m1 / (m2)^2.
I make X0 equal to 0.0193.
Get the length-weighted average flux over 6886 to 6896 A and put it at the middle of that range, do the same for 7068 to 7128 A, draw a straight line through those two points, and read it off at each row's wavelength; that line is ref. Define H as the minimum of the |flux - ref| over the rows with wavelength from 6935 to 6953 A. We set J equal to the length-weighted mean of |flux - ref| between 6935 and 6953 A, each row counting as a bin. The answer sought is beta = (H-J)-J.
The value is -1.62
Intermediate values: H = 0.03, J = 0.83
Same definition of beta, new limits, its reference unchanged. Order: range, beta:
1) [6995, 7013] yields -0.75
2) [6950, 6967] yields -1.60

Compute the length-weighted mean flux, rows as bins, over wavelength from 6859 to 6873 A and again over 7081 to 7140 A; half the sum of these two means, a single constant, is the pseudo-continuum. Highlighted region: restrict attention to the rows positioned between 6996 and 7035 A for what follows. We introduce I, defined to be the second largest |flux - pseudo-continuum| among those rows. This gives 1.1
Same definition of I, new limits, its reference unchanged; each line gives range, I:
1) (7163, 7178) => 1.6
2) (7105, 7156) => 1.9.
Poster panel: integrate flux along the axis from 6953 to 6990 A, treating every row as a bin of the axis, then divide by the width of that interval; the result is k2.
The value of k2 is 51.7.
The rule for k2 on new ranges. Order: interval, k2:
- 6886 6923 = 51.6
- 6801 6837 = 52.7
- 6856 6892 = 51.8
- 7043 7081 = 51.2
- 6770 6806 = 51.9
